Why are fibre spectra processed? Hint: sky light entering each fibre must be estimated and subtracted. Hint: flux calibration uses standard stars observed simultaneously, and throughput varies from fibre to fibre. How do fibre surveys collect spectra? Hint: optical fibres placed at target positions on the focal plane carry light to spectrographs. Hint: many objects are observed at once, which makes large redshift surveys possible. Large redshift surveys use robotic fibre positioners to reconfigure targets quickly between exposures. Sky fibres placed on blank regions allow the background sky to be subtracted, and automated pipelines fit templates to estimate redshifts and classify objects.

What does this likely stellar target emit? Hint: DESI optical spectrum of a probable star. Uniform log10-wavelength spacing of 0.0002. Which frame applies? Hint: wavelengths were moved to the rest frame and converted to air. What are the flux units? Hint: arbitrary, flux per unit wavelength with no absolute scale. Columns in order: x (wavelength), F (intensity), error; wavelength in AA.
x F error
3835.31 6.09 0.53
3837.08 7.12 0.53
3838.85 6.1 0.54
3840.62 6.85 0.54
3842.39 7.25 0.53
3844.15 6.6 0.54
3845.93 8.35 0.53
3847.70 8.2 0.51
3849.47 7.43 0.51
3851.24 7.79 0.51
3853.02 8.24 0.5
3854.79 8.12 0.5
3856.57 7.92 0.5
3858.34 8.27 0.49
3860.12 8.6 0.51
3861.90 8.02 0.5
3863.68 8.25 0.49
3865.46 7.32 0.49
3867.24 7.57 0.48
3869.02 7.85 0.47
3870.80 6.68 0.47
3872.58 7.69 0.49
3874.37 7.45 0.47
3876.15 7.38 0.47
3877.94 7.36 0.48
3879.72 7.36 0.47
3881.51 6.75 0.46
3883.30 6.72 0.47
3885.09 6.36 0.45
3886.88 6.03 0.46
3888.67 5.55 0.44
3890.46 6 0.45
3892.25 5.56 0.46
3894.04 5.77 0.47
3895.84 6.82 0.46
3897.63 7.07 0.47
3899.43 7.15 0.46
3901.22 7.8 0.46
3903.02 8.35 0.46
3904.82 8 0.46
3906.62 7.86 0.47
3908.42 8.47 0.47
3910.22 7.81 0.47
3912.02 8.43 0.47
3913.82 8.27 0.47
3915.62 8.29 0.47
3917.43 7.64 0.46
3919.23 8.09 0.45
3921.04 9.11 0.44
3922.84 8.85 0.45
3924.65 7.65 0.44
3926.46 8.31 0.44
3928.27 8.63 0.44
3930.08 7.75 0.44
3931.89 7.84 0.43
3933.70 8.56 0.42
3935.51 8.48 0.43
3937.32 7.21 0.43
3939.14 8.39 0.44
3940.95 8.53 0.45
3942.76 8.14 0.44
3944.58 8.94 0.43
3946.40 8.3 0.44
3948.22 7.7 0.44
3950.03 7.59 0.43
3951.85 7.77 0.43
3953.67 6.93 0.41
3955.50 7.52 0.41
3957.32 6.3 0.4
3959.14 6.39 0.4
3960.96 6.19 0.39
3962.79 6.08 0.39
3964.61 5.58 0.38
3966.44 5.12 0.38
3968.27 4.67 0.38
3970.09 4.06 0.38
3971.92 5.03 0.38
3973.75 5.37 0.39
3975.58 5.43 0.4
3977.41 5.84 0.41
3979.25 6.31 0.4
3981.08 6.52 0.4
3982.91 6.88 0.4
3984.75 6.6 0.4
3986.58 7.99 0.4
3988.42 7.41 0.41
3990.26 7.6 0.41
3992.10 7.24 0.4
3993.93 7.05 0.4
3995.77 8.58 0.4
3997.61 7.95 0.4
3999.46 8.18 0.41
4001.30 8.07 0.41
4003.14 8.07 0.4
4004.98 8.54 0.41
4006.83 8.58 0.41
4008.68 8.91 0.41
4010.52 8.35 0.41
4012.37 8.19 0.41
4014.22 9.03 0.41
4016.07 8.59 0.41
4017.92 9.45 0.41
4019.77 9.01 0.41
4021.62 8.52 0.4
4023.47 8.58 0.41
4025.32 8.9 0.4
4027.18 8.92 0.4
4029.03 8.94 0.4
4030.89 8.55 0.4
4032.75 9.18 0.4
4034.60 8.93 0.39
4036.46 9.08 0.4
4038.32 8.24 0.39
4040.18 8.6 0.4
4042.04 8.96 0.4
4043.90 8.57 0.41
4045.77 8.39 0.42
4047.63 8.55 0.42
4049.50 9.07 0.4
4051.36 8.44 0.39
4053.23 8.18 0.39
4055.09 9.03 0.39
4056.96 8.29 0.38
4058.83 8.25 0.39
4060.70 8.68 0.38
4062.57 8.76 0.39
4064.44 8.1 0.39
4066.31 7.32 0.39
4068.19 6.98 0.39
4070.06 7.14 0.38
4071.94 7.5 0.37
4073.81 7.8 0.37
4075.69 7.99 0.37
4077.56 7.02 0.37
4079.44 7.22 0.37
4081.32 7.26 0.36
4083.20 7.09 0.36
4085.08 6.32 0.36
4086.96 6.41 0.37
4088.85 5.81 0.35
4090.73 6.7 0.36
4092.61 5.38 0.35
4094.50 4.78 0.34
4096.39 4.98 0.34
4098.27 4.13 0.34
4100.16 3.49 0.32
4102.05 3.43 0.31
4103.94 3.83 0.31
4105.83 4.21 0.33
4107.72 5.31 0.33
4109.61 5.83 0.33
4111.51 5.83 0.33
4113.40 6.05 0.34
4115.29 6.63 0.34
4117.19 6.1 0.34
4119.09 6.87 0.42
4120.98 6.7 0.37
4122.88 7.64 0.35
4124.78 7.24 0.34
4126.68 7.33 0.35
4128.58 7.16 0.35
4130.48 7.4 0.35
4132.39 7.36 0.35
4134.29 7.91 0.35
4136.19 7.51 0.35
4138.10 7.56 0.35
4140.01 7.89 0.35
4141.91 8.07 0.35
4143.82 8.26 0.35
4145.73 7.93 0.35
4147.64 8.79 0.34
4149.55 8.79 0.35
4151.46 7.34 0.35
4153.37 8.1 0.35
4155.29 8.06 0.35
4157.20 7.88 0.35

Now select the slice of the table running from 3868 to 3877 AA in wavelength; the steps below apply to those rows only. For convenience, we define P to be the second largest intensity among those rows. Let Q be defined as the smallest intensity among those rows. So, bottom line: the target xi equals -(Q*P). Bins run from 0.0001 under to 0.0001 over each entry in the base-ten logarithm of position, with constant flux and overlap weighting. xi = -51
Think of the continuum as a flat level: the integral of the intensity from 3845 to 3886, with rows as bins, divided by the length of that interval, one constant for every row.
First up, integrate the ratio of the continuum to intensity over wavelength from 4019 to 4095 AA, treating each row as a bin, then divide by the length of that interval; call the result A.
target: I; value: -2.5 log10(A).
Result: 0.0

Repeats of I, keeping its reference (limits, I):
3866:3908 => -0.1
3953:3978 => -0.3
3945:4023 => -0.1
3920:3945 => 0.1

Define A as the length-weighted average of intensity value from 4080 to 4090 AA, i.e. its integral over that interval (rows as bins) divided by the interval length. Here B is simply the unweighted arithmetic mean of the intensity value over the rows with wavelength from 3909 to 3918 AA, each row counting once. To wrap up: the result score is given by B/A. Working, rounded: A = 6.6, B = 8.1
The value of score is 1.2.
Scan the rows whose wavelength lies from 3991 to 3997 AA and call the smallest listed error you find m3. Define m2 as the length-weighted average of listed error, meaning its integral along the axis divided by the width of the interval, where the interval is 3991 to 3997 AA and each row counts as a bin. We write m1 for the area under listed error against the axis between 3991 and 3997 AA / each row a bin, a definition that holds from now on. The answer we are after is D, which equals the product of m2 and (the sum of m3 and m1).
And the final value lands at 1.1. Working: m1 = 2.4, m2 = 0.40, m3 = 0.400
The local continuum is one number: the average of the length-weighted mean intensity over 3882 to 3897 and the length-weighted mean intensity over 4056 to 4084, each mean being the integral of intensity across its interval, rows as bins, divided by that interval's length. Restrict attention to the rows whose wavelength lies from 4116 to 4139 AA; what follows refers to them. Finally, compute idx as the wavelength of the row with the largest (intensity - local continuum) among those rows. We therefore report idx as 4134.29 AA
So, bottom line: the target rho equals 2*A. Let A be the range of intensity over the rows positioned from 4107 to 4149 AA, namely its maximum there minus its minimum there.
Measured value 7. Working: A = 3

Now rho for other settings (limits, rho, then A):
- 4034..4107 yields 11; 6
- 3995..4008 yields 1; 1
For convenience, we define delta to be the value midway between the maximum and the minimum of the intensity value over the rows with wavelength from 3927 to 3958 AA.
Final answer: 7.6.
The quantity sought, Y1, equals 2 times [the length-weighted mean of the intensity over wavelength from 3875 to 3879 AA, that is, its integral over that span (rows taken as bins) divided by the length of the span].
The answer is 15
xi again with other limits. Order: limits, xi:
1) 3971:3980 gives -29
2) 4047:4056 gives -74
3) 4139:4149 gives -65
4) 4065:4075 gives -52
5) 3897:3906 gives -57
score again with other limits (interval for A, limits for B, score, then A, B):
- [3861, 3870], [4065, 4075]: 0.9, 7.8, 7.3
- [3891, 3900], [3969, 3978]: 0.8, 6.4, 5.1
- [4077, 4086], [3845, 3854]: 1.1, 7.0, 8.0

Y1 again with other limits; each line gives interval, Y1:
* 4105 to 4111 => 10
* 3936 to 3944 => 16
